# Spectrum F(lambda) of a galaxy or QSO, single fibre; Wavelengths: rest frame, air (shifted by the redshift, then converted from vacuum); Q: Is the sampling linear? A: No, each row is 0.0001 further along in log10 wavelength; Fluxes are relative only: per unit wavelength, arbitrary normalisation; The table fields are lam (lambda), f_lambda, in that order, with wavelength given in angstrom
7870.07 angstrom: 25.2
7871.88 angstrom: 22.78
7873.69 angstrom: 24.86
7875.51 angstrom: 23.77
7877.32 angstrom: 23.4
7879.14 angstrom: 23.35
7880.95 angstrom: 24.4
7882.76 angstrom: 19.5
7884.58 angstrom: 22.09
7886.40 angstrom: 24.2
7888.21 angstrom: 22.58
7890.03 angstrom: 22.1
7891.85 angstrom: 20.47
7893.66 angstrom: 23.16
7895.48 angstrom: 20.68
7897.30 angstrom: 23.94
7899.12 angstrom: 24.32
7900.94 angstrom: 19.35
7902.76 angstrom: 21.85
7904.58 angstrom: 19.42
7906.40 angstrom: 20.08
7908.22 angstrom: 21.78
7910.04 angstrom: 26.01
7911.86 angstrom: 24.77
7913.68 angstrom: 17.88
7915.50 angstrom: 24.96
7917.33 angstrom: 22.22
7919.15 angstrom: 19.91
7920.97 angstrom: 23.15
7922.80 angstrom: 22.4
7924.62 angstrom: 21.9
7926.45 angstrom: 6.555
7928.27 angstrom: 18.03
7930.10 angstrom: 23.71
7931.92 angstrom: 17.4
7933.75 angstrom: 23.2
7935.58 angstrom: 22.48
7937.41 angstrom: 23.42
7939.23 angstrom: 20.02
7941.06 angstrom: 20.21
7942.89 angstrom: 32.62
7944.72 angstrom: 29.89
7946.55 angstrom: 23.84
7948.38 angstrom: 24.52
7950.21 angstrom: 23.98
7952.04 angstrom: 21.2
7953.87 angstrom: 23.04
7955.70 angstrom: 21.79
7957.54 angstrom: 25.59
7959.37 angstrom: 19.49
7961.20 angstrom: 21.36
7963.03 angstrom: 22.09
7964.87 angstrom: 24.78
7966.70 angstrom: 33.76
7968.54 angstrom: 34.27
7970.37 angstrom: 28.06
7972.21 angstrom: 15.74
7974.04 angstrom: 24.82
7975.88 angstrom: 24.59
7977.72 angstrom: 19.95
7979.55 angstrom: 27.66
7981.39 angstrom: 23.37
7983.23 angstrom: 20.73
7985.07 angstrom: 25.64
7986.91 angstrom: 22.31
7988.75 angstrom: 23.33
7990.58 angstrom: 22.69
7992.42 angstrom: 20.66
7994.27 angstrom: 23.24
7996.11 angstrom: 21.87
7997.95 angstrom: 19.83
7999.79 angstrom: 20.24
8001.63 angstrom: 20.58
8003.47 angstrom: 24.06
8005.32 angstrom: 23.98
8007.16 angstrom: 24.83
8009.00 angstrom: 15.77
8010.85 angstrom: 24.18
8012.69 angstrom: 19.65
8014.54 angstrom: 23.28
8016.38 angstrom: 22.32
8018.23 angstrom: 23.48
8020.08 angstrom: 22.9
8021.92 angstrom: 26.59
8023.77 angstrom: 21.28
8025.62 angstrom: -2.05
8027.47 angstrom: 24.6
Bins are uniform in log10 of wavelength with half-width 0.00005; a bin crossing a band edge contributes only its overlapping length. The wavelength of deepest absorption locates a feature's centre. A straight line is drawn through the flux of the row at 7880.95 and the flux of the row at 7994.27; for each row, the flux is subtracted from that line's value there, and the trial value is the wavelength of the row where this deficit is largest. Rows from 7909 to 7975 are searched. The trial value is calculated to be 7926.45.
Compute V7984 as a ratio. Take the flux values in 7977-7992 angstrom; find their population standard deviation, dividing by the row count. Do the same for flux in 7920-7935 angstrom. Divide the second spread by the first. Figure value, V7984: 2.3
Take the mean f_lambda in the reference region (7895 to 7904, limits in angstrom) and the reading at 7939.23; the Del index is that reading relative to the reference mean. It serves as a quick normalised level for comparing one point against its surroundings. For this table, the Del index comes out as 0.91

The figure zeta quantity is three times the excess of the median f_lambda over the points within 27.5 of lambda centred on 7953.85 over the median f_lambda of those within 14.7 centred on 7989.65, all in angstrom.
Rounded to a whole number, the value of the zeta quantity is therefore 4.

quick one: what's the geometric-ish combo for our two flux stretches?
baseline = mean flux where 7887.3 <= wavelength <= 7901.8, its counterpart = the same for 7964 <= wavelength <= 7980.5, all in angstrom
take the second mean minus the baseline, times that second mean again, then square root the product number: 10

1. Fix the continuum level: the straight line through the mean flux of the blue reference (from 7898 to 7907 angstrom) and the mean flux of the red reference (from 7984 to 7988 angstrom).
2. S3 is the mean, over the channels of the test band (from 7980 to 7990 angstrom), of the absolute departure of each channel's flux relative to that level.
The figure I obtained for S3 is 2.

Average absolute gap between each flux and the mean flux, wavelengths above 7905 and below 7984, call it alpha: 3.2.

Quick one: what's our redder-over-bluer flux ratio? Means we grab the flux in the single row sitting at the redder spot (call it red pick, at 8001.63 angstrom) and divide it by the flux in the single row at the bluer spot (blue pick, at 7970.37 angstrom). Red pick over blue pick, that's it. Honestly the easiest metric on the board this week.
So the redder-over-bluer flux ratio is 0.73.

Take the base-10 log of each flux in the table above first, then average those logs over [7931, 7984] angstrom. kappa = 1.37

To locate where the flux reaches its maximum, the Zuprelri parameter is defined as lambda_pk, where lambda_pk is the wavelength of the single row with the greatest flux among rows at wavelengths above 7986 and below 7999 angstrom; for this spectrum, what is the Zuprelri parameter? 7988.75 angstrom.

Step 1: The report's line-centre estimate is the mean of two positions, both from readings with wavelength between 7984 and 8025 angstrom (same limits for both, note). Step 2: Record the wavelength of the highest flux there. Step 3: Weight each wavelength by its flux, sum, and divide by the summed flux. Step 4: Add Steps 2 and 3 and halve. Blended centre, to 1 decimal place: 8013.2 angstrom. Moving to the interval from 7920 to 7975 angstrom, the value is 7958.7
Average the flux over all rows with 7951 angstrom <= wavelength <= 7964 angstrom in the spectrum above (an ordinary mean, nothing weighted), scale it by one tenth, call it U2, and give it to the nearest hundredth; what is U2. 2.21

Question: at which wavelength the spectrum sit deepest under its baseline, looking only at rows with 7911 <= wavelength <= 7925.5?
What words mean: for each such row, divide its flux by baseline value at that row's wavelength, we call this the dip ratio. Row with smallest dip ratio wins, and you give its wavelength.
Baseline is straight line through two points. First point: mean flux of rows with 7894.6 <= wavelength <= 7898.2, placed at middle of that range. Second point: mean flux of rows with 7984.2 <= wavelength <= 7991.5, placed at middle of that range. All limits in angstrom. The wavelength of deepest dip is 7913.68 angstrom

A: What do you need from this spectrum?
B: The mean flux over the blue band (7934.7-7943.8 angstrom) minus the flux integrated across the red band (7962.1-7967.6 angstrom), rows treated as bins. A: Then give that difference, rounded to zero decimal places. -124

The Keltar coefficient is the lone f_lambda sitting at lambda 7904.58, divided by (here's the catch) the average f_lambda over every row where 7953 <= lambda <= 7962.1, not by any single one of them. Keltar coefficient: 0.87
